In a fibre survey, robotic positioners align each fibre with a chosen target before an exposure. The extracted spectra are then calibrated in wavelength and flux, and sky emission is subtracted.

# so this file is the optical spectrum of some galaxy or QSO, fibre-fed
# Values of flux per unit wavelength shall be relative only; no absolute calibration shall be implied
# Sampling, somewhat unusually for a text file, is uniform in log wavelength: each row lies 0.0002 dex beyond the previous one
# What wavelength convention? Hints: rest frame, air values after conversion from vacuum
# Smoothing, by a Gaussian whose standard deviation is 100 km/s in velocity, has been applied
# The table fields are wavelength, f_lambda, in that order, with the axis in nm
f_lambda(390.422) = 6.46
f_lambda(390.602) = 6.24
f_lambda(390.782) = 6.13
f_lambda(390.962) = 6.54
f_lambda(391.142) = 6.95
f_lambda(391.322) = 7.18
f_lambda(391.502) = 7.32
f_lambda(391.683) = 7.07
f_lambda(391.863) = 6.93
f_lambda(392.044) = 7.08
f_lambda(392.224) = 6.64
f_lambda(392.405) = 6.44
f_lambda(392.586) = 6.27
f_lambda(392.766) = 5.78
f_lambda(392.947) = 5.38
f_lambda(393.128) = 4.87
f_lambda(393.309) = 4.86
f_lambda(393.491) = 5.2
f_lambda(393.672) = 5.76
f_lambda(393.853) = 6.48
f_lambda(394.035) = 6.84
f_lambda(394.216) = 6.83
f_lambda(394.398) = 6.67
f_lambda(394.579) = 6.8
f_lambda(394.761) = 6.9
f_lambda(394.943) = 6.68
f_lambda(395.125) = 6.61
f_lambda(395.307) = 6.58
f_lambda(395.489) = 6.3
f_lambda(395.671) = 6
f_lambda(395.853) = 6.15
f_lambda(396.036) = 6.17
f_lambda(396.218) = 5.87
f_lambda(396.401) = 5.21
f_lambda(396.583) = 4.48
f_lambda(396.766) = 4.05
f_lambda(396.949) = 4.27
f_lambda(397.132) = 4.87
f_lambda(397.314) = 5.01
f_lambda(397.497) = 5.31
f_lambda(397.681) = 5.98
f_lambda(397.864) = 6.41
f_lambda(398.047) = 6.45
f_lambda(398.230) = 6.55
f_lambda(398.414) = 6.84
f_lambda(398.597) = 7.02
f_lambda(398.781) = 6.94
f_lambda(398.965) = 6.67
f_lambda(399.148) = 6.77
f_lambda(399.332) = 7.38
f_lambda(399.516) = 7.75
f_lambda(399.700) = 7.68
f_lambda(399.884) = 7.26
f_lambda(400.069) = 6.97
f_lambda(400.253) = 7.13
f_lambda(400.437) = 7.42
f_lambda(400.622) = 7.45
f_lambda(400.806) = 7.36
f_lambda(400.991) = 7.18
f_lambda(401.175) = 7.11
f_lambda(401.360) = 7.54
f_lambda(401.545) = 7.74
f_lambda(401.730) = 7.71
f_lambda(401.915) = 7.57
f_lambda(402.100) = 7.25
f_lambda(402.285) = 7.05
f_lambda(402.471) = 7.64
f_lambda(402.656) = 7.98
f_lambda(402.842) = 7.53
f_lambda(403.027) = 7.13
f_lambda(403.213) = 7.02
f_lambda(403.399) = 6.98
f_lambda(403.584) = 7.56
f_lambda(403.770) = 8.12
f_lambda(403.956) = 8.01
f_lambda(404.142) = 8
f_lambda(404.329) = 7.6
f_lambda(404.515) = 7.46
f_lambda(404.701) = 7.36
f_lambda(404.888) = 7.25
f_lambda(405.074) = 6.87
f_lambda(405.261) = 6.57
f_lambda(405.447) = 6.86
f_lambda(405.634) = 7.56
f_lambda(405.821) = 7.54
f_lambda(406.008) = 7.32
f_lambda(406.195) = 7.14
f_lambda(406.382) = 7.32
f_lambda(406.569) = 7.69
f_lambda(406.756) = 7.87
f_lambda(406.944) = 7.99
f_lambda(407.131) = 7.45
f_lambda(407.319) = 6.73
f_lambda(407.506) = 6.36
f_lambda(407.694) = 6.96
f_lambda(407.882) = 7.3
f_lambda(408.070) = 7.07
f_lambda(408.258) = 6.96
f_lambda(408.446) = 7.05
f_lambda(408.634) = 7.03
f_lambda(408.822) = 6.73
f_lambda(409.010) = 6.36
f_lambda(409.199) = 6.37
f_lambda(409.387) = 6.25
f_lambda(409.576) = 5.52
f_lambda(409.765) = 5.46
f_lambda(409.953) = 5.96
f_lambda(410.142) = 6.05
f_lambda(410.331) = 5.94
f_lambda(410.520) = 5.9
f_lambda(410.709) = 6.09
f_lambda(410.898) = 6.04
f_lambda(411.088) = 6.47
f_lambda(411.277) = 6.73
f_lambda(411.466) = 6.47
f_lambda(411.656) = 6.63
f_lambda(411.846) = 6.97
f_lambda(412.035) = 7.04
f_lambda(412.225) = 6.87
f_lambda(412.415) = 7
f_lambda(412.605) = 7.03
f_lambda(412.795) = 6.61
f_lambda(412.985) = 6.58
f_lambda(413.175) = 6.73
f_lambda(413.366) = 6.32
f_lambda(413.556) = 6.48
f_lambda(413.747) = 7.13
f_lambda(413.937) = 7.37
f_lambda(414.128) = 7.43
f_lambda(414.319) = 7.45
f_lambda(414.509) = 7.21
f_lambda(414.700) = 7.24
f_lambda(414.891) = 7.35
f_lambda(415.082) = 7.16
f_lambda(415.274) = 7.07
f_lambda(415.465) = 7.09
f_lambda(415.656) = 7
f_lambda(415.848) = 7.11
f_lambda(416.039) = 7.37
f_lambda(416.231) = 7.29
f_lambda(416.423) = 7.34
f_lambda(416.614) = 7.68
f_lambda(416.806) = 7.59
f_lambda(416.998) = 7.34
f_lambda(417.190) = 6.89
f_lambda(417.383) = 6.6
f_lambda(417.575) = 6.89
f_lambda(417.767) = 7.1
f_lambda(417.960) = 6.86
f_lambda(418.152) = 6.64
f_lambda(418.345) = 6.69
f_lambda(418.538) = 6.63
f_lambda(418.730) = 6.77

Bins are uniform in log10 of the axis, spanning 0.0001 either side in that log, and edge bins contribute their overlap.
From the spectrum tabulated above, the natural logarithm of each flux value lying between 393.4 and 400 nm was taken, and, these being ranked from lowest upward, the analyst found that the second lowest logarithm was 1.45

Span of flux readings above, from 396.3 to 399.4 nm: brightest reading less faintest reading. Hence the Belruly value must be 3.33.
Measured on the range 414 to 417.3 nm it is 0.79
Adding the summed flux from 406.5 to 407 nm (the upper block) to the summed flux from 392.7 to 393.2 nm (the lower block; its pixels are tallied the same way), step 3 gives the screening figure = 40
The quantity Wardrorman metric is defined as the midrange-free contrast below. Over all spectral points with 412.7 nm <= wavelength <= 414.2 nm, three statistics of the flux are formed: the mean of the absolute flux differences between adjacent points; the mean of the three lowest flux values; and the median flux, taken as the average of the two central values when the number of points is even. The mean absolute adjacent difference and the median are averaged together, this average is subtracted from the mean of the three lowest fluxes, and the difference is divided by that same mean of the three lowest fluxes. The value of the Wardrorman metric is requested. 0.46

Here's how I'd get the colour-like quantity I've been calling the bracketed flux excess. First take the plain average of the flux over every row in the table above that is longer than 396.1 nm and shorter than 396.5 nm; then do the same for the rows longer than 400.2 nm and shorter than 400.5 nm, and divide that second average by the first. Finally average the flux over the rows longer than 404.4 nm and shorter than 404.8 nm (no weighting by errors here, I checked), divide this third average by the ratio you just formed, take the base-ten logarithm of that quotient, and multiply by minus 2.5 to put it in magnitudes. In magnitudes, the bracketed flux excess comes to -1.88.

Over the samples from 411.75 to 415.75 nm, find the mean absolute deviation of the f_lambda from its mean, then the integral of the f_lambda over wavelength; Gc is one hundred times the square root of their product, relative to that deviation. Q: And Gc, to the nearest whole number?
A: 1086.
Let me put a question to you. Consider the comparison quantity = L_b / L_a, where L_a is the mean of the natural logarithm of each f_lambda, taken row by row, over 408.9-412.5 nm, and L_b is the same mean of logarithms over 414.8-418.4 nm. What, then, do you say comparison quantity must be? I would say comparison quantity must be 1.06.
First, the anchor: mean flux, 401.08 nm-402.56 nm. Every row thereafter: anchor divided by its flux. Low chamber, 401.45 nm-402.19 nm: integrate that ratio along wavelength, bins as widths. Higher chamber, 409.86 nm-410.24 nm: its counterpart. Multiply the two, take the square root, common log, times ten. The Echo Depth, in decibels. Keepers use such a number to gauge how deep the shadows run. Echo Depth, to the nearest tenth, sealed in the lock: -2.3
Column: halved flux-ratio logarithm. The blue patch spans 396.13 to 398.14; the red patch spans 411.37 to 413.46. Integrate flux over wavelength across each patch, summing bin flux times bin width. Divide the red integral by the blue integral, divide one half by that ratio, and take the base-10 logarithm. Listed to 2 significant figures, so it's -0.43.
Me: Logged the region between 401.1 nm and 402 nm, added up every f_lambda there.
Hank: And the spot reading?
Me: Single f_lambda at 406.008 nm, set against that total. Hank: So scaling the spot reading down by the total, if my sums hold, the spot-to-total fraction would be 0.194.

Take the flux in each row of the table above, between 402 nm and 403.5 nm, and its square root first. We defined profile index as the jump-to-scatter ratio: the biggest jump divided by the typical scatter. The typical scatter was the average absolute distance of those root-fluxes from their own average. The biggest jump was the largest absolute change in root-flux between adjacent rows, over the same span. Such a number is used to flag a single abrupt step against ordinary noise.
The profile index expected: 2.0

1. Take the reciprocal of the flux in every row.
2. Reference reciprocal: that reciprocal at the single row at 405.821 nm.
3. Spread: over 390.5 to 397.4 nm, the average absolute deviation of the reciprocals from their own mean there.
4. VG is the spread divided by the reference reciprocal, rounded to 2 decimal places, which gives 0.17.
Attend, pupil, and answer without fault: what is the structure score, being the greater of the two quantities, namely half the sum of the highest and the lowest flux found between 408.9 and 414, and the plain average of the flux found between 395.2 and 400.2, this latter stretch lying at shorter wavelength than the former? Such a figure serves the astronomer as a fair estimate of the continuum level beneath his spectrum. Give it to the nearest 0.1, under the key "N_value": 6.4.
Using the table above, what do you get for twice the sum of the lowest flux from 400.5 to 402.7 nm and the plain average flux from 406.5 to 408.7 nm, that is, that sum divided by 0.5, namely 28.5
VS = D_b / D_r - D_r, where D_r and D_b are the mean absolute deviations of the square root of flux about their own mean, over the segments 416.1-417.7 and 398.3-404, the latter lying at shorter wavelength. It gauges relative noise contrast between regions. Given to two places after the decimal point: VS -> 0.95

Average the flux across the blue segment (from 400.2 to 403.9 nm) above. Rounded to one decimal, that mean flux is 7.4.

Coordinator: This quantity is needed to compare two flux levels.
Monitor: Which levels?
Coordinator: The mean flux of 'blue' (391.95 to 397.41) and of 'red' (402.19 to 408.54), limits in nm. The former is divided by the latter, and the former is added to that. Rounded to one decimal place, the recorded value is 6.7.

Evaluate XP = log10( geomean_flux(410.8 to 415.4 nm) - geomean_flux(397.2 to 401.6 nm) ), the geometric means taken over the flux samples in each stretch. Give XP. -2.3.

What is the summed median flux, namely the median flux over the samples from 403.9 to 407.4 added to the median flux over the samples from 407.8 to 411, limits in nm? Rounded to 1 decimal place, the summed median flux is 13.7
